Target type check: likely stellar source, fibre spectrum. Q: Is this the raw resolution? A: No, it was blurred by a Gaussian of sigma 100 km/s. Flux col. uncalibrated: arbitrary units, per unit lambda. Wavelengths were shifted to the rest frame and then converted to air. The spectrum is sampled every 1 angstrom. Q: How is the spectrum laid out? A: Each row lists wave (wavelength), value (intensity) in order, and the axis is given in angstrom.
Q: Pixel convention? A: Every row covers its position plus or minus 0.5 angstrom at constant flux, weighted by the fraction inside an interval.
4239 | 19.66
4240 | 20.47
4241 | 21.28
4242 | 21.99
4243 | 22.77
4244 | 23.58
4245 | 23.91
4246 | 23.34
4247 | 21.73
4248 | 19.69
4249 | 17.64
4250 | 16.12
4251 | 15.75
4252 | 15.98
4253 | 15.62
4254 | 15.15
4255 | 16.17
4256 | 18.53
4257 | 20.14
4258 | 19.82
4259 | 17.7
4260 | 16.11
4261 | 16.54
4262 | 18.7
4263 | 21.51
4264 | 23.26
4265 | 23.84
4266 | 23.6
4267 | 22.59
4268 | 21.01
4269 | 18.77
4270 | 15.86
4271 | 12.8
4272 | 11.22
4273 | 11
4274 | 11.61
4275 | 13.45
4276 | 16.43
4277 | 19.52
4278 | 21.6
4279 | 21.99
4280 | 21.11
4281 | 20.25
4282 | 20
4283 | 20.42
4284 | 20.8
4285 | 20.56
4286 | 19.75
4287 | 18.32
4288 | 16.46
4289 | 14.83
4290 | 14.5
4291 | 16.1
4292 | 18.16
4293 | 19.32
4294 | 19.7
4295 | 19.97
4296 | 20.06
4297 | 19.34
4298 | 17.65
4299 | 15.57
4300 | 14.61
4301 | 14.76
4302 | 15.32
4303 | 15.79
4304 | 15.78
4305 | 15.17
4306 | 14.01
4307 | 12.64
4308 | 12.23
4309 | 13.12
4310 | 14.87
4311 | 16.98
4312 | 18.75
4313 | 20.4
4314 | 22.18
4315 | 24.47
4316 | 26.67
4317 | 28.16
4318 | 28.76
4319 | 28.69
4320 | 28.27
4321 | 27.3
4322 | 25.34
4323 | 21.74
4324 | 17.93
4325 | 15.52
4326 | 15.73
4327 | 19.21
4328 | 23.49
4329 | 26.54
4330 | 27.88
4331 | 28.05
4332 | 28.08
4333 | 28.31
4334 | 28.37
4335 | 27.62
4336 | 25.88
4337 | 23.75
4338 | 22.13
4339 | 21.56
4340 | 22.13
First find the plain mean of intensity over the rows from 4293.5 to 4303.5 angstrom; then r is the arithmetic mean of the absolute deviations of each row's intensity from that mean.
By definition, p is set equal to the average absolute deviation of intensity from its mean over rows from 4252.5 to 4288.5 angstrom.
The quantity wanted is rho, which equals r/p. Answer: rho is 0.7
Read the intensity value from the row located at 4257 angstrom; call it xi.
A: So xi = 20.14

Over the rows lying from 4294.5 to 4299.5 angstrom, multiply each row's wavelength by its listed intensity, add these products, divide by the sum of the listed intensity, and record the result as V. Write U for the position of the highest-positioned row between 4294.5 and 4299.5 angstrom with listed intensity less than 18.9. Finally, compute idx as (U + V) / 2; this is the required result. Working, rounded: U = 4299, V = 4296.9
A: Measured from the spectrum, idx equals 4297.9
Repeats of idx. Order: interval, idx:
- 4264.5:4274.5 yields 4271.3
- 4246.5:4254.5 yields 4252.1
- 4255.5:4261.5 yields 4259.7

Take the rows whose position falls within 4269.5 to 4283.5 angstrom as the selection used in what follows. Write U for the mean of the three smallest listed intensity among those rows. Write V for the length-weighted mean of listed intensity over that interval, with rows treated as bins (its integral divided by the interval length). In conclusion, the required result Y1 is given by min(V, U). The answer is 11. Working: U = 11.3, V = 16.9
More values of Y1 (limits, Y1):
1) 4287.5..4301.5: 15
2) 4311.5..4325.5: 17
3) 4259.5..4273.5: 12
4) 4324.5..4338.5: 17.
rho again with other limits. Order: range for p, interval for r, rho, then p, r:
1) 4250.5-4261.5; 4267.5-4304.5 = 1.9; 1.5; 2.7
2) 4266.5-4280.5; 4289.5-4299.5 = 0.4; 3.9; 1.7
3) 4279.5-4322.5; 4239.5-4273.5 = 0.8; 3.6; 3.1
